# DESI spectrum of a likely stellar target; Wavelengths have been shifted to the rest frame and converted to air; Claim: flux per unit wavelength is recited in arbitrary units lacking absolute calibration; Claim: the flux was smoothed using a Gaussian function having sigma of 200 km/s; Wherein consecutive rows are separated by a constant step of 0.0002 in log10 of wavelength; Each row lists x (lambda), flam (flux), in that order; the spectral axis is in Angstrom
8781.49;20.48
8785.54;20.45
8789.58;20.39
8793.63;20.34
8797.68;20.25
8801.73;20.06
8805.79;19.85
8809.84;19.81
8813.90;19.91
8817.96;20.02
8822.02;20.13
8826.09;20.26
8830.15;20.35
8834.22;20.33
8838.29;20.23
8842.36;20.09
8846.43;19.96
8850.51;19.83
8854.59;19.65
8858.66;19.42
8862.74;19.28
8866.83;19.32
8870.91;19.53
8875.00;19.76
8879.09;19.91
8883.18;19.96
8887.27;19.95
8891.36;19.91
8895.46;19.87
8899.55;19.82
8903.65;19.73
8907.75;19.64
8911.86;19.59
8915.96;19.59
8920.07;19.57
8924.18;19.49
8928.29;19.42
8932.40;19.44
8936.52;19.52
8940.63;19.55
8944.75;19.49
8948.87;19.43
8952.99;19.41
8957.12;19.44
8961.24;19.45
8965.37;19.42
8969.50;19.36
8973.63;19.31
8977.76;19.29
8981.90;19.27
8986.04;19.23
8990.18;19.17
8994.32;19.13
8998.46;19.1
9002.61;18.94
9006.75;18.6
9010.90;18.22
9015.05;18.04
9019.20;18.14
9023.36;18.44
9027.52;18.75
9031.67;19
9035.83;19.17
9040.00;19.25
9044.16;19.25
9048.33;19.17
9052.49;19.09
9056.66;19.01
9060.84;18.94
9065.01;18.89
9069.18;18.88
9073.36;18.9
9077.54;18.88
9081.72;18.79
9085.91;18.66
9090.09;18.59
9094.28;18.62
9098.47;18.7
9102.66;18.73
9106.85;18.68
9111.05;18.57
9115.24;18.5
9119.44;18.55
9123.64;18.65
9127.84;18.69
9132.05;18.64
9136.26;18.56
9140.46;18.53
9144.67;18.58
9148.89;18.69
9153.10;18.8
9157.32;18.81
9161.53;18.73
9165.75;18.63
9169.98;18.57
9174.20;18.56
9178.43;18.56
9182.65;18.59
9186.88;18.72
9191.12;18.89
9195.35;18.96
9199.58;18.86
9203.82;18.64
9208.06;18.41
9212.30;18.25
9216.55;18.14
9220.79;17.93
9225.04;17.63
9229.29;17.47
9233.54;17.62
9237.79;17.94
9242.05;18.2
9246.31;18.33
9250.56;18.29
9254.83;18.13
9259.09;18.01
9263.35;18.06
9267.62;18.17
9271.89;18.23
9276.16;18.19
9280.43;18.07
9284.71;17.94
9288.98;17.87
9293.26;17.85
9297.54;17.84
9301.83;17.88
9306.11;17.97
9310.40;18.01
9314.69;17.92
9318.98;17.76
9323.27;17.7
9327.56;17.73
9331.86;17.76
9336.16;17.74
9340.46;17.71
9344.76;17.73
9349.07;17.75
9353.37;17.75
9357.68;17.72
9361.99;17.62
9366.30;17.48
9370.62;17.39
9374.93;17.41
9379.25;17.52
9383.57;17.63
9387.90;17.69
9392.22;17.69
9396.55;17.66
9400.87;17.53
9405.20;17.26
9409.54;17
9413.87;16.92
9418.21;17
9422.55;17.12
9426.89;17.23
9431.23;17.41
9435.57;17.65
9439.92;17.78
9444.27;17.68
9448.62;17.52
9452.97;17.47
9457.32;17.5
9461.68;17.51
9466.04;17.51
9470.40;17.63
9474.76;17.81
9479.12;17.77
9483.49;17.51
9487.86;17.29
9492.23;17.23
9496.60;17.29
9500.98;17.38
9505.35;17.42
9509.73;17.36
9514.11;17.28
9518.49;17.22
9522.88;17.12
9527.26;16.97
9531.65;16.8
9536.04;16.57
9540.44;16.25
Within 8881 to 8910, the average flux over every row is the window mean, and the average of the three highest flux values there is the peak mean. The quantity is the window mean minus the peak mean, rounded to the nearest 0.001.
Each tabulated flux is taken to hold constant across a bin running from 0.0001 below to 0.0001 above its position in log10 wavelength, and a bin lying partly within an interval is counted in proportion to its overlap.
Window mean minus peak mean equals -0.100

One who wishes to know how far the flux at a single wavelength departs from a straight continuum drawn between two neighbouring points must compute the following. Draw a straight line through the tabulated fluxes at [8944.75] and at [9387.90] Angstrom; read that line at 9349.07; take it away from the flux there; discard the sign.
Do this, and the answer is 0.10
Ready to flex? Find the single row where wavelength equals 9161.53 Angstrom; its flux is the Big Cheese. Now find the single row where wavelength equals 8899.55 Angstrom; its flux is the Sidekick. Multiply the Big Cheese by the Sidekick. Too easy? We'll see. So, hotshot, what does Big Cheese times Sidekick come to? 371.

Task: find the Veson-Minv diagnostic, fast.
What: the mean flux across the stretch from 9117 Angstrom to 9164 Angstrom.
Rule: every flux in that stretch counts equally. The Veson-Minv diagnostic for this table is 18.7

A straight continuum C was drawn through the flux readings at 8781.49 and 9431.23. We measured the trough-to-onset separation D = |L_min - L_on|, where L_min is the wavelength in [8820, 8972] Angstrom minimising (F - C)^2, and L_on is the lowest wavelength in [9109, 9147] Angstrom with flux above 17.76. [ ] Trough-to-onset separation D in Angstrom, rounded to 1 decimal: 285.0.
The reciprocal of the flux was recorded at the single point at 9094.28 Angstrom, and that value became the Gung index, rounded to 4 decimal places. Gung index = 0.0537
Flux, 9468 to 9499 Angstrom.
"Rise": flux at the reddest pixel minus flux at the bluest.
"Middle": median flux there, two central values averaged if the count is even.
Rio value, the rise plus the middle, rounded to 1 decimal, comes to 17.2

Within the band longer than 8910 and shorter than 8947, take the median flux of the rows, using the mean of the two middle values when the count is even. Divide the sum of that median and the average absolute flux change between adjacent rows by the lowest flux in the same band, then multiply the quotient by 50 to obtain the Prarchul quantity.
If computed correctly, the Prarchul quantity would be 50.4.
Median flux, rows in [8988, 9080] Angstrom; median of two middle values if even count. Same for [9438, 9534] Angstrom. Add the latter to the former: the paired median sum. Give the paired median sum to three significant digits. 36.4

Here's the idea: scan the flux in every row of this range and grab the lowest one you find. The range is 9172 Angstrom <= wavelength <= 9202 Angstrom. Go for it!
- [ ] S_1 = 18.56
